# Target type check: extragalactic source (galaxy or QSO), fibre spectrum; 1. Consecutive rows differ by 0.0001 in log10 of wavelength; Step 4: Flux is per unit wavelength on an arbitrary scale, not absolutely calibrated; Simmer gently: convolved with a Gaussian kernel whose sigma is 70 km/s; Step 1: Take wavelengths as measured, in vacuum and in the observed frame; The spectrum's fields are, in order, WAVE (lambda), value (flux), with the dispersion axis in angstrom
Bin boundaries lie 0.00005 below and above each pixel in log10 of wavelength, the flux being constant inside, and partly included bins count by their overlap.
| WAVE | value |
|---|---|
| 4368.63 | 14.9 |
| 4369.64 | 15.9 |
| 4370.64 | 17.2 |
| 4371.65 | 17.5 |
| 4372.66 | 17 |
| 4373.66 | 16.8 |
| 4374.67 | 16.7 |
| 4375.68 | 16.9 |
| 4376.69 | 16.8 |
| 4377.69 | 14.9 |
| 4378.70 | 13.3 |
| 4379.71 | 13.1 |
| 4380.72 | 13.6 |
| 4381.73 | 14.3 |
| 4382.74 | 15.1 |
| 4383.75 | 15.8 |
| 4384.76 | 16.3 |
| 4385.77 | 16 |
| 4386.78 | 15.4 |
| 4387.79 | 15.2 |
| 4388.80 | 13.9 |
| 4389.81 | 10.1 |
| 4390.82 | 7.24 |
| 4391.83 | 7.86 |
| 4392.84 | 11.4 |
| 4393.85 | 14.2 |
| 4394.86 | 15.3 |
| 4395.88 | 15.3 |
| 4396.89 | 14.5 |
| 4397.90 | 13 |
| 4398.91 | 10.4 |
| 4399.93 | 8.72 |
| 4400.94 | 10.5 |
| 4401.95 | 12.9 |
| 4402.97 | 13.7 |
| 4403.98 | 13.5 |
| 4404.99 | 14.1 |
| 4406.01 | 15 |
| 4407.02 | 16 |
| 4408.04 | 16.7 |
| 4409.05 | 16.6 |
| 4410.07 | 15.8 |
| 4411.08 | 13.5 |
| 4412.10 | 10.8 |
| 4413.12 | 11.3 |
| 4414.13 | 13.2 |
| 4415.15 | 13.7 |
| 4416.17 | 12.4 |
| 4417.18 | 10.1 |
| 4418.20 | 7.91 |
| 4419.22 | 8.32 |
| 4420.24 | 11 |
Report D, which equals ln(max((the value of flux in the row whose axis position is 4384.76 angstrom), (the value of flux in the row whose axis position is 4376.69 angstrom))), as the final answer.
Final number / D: 2.82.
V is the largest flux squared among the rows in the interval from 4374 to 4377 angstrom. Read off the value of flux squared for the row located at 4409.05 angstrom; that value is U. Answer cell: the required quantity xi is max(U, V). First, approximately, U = 276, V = 286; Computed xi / 286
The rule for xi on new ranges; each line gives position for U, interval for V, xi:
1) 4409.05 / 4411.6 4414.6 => 276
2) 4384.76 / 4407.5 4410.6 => 279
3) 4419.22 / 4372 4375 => 289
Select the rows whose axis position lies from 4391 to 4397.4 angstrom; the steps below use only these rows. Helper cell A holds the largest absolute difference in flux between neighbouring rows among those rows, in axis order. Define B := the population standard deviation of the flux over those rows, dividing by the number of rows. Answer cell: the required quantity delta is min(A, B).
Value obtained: 2.7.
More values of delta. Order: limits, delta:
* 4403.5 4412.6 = 1.8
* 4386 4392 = 3.4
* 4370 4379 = 1.3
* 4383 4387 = 0.3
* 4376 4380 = 1.5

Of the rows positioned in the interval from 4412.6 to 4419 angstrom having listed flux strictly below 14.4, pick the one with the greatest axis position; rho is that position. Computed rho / 4418.20 angstrom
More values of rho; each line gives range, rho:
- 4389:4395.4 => 4393.85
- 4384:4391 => 4390.82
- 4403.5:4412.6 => 4412.10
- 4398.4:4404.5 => 4403.98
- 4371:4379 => 4378.70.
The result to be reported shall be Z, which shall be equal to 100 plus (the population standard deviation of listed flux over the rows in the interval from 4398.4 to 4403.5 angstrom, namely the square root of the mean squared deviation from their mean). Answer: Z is 102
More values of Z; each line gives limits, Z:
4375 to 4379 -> 101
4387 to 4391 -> 103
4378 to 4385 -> 101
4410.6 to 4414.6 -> 101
